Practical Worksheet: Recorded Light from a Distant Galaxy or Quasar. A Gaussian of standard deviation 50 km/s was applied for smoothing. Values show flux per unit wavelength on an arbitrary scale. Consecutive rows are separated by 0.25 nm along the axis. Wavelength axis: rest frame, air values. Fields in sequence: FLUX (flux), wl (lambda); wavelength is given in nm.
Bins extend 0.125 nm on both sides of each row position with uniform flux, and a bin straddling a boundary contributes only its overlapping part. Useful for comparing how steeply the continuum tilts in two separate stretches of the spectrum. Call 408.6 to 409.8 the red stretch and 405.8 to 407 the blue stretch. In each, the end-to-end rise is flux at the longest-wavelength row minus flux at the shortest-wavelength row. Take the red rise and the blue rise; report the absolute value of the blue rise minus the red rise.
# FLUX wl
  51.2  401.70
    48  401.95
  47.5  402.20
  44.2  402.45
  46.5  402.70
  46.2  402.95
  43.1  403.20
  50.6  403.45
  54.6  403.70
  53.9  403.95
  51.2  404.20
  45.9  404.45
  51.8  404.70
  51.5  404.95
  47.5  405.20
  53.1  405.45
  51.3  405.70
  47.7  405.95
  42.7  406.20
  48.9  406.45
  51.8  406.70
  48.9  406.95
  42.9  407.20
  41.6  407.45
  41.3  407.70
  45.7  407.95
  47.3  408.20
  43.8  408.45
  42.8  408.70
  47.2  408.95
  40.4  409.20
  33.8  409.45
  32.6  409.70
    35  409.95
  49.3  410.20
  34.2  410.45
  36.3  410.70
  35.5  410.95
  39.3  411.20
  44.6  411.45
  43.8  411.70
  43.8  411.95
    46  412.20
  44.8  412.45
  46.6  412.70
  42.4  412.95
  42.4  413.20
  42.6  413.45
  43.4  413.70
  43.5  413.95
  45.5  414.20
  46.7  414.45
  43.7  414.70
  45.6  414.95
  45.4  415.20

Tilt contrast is 11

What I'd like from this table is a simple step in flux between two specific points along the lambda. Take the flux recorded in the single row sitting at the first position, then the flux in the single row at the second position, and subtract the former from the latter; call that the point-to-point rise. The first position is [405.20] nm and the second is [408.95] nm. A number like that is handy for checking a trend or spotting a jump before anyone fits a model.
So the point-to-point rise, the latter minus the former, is 0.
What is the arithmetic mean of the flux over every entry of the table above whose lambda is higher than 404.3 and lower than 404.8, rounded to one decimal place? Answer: 48.8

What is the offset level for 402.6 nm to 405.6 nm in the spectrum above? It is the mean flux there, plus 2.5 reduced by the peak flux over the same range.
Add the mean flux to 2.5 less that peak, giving -2.4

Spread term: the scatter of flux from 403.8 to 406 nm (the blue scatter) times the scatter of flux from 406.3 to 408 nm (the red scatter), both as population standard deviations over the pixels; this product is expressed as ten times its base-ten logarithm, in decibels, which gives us 10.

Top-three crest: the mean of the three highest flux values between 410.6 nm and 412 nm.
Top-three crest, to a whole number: 44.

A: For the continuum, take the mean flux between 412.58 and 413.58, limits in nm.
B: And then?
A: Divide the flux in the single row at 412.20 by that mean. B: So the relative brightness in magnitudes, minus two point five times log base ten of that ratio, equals -0.061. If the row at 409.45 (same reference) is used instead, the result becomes 0.274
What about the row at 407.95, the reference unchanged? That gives -0.054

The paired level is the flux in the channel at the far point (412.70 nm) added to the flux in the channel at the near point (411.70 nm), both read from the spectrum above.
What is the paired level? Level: 90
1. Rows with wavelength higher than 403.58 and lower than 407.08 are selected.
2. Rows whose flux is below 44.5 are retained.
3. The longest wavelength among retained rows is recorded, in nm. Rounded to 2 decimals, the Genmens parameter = 406.20 nm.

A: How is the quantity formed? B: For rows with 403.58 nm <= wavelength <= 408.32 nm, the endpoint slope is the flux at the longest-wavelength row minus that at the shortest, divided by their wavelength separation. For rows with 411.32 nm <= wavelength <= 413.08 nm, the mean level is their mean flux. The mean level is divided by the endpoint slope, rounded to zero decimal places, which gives -27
